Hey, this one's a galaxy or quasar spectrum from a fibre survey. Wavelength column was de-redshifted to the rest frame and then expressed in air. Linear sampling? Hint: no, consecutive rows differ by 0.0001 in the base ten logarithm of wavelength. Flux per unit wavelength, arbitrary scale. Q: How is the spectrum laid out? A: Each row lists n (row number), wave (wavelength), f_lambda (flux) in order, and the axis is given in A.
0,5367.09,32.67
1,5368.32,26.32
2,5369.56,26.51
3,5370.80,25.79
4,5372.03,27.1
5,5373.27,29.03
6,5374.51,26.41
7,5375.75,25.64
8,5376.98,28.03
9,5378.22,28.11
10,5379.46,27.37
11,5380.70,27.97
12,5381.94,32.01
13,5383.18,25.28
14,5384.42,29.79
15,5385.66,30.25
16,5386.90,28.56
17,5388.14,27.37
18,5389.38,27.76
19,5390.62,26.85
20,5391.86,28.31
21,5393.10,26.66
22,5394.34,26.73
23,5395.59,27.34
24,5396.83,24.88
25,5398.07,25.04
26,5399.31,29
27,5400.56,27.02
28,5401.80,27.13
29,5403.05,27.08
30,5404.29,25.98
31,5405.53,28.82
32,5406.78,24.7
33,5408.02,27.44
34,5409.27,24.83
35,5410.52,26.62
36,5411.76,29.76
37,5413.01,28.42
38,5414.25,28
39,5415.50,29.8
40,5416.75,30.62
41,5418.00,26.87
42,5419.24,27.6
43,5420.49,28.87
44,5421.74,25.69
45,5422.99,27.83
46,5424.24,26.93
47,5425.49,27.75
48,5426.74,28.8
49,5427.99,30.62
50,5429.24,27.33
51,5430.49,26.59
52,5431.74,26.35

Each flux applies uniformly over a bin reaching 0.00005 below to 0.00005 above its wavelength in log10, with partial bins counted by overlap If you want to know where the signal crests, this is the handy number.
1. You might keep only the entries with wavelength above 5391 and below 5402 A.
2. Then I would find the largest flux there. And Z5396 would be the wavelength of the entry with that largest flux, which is 5399.31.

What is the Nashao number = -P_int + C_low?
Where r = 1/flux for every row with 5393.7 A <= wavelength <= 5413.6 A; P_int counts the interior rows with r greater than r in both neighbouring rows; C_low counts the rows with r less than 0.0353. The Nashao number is -1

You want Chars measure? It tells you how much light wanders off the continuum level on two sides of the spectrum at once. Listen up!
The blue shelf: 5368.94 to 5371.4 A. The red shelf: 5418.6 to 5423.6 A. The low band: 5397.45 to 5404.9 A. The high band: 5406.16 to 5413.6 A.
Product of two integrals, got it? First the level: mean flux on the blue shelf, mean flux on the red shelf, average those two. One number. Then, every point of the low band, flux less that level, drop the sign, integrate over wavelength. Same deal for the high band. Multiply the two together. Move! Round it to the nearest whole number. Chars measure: 82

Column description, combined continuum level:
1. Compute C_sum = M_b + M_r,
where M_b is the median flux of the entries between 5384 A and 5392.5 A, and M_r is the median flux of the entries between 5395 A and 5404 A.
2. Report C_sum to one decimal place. 55.4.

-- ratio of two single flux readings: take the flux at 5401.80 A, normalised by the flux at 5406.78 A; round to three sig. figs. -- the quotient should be 1.10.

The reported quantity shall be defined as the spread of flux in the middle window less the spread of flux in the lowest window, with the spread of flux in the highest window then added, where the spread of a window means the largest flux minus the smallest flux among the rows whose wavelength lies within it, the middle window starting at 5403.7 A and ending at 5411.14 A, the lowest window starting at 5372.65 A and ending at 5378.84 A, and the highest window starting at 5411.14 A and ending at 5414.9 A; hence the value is 2.5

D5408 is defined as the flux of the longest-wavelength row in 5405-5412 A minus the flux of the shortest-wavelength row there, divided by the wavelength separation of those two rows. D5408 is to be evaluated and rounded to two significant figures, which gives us 0.15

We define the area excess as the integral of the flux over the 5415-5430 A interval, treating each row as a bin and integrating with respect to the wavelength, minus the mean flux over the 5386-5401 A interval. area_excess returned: 396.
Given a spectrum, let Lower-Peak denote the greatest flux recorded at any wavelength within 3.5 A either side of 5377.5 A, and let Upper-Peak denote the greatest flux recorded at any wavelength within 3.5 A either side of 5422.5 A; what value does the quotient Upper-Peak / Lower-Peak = 1.03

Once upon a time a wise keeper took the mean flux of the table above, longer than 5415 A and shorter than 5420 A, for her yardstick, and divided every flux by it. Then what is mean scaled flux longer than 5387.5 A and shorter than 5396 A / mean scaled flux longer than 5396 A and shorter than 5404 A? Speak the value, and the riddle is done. 1.02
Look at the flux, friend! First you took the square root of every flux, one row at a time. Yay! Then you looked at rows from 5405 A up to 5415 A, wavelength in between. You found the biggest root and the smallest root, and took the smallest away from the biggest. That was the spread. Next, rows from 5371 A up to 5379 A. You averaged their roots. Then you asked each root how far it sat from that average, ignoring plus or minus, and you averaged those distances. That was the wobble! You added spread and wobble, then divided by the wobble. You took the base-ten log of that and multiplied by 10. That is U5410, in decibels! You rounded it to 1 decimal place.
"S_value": 7.8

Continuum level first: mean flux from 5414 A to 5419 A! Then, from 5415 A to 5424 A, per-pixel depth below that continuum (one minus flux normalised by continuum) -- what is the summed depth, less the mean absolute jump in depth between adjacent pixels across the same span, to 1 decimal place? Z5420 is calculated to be 0.1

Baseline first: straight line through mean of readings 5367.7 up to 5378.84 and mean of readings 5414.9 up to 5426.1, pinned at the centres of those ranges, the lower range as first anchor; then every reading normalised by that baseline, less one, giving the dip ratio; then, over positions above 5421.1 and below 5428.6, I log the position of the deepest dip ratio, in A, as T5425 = 5421.74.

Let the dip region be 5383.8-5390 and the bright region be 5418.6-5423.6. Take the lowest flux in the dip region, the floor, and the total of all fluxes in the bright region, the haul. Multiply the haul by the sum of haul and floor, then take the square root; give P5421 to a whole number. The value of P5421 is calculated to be 123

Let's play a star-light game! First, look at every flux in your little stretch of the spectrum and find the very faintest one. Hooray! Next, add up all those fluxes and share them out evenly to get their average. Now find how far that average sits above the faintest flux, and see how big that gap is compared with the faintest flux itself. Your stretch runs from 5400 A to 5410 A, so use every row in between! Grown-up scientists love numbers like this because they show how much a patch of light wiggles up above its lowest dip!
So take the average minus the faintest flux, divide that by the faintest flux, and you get 0.078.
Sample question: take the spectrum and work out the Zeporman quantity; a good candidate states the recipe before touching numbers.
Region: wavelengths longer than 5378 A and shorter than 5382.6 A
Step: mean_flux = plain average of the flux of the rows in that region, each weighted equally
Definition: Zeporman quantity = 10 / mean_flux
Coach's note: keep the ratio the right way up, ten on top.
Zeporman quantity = 0.346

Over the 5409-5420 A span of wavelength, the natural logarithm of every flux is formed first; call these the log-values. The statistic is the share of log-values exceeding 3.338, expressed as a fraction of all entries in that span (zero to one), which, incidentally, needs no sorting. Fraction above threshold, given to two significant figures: 0.44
